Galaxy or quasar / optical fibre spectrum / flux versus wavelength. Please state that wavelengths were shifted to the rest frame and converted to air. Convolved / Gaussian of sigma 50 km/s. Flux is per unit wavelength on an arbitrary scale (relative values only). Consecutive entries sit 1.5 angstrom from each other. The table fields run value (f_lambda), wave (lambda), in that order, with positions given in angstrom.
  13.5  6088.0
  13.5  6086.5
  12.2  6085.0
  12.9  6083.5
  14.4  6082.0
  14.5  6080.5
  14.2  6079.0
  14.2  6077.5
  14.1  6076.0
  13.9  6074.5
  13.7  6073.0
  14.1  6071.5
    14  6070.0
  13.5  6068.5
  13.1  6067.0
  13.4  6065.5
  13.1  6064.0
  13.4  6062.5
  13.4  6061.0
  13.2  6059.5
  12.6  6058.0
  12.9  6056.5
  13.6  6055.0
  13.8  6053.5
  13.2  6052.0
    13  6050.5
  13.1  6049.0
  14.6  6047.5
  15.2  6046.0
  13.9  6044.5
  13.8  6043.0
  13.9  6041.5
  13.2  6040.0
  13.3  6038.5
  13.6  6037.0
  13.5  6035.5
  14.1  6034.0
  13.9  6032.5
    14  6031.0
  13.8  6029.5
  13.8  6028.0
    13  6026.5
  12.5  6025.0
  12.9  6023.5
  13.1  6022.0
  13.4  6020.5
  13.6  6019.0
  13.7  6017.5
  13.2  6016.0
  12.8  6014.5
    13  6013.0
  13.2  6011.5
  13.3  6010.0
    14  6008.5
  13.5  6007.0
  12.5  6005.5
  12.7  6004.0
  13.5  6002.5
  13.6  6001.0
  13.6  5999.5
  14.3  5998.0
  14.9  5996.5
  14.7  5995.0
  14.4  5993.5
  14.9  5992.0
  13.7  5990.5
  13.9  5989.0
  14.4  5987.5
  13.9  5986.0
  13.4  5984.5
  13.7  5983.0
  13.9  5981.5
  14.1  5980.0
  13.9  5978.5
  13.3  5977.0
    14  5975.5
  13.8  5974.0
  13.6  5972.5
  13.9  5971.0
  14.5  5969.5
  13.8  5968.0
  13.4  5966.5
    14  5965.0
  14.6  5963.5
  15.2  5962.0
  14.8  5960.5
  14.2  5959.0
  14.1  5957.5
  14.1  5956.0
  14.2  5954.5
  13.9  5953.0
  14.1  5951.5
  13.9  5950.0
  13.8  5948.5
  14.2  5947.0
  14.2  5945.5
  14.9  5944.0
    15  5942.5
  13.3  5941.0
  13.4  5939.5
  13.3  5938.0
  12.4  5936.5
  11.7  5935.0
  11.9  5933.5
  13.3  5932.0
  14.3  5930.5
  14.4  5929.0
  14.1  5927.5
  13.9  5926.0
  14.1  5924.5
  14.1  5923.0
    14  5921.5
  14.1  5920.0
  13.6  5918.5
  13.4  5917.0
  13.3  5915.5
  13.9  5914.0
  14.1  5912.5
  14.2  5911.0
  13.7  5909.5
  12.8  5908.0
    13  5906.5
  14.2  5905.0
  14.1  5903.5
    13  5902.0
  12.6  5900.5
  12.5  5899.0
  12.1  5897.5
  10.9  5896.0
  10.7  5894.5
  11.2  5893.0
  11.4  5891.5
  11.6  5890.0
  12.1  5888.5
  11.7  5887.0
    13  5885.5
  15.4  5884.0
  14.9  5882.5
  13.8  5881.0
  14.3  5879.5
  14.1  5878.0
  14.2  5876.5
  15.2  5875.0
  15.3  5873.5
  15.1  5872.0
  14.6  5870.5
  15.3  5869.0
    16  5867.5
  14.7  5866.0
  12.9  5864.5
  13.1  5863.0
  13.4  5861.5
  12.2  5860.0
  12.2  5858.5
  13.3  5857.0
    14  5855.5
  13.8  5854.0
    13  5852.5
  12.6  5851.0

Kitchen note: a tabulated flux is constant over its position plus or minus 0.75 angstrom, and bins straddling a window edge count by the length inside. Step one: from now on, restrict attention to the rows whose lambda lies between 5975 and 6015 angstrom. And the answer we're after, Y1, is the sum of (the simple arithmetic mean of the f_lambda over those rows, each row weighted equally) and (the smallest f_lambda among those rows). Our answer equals 26.2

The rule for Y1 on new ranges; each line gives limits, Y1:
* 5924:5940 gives 25.0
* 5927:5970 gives 25.6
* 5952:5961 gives 28.1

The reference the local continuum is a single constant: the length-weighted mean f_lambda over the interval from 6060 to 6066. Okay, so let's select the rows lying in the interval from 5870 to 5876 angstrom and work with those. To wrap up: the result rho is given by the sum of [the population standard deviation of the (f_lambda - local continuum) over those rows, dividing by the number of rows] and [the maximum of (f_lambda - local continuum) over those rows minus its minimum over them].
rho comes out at 1.0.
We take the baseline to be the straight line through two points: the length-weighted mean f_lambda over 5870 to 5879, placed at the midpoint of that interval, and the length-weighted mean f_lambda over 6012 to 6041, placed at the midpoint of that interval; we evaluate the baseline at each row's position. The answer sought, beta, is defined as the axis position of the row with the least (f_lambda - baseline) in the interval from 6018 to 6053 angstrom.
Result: 6025.0 angstrom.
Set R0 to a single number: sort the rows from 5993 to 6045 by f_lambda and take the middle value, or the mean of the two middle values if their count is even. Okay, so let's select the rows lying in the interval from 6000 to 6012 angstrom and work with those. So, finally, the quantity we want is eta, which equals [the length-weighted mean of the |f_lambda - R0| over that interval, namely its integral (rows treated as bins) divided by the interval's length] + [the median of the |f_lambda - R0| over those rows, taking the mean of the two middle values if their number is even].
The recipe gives 0.8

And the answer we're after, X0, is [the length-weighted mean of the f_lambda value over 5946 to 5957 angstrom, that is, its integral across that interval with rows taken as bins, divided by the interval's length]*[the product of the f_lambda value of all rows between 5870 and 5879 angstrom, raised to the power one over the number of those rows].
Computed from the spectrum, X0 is 207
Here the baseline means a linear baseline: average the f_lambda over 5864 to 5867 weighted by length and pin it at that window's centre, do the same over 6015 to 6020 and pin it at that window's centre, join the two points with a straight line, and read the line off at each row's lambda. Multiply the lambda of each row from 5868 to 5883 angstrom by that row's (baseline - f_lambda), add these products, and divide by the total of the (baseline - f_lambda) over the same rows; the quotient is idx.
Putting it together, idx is 5873.8 angstrom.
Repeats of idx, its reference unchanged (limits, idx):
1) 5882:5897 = 5892.8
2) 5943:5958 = 5949.6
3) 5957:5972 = 5963.0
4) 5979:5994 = 5988.9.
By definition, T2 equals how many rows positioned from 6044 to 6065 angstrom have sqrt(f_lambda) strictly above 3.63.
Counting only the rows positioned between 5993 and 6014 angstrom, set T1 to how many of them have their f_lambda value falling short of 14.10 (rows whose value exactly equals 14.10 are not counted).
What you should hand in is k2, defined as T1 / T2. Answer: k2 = 1.1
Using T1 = 10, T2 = 9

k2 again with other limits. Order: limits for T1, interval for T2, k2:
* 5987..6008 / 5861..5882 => 0.7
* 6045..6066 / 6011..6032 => 1.5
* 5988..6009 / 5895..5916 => 1.3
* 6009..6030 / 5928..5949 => 1.3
